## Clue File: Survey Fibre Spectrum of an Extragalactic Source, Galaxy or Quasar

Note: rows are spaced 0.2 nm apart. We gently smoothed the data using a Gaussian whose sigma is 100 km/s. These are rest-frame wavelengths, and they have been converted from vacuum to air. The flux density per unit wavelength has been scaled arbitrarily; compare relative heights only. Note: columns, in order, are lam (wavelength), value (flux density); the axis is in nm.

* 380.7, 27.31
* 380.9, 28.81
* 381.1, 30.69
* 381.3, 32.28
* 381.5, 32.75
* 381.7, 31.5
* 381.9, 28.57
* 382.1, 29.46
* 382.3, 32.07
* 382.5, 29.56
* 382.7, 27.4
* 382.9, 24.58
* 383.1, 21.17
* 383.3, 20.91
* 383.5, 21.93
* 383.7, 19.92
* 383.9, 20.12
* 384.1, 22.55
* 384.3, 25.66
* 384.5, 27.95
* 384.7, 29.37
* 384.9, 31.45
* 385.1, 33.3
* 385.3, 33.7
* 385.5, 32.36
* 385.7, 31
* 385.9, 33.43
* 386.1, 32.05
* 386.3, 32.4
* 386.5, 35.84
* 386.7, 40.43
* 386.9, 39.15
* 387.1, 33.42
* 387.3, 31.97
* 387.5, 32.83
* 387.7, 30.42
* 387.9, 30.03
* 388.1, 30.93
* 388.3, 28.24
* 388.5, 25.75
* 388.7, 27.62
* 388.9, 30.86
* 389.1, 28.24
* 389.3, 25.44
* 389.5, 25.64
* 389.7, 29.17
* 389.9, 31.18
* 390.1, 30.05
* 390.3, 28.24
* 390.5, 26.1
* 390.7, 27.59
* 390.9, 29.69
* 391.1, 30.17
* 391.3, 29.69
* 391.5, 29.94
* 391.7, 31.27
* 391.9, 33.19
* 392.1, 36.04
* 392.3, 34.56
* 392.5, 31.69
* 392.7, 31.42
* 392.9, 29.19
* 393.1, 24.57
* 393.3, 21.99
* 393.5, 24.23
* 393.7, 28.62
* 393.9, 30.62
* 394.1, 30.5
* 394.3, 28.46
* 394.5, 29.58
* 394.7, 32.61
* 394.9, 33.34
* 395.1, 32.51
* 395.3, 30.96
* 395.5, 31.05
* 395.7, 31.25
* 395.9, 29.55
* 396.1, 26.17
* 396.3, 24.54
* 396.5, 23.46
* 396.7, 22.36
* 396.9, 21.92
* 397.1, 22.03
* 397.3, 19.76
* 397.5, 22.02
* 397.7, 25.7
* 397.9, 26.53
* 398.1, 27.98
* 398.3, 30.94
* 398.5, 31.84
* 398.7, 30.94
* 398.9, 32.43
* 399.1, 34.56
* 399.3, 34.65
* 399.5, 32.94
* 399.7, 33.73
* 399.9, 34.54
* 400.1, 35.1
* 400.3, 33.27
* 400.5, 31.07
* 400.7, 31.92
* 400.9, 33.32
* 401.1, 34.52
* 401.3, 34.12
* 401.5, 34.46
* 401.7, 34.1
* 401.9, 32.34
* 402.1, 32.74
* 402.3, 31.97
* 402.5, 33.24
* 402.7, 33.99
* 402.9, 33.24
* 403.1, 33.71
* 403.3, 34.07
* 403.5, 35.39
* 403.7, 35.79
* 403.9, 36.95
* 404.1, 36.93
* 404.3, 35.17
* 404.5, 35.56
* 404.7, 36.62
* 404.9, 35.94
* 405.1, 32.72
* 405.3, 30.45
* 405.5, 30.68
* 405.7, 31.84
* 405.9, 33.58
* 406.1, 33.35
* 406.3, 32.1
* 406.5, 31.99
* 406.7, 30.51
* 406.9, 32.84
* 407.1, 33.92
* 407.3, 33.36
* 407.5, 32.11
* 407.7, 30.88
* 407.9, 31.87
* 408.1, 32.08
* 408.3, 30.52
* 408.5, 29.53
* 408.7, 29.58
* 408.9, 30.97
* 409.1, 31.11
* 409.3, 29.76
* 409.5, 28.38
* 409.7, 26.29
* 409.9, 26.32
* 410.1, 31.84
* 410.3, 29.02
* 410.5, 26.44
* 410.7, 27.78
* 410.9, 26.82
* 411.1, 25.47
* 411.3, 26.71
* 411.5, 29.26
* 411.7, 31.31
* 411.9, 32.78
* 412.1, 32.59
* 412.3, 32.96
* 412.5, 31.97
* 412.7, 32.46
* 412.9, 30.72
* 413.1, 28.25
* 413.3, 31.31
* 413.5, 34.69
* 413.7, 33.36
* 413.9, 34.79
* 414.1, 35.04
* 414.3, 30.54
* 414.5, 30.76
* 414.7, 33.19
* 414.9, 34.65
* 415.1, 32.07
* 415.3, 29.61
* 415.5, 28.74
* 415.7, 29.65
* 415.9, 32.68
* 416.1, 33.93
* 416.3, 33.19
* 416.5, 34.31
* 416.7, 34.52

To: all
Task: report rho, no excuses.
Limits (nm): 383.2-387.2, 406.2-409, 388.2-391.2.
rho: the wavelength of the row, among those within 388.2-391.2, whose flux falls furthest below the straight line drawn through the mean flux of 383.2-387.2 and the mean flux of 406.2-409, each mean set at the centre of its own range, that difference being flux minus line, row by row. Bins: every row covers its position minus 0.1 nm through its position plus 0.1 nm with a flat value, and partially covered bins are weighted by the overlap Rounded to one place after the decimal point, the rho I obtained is 389.3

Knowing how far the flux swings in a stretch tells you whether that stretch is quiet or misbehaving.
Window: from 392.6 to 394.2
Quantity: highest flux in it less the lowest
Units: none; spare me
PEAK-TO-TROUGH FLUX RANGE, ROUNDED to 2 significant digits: 9.4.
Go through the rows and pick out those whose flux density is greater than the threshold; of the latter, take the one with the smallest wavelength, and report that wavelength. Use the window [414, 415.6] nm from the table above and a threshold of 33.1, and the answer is 414.1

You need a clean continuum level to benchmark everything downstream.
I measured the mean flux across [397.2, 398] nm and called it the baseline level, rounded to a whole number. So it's 24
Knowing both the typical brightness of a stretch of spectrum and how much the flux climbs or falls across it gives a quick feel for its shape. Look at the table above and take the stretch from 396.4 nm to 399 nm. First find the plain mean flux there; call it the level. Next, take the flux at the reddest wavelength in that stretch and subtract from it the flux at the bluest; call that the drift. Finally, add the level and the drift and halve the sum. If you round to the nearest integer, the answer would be 17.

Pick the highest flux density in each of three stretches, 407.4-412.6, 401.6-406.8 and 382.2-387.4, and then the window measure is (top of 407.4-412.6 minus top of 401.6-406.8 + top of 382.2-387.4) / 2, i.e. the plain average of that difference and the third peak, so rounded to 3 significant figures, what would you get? 18.2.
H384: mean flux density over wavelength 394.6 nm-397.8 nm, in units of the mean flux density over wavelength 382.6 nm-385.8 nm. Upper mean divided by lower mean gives 1.01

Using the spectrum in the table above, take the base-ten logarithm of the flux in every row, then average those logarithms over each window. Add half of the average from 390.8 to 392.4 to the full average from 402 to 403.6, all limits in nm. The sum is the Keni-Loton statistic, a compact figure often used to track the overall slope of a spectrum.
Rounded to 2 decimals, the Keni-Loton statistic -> 2.28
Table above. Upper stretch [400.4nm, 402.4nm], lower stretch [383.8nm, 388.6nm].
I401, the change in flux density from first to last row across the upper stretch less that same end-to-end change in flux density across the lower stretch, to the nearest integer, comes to -5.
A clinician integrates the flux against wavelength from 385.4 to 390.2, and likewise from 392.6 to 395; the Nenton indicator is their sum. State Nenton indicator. 219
